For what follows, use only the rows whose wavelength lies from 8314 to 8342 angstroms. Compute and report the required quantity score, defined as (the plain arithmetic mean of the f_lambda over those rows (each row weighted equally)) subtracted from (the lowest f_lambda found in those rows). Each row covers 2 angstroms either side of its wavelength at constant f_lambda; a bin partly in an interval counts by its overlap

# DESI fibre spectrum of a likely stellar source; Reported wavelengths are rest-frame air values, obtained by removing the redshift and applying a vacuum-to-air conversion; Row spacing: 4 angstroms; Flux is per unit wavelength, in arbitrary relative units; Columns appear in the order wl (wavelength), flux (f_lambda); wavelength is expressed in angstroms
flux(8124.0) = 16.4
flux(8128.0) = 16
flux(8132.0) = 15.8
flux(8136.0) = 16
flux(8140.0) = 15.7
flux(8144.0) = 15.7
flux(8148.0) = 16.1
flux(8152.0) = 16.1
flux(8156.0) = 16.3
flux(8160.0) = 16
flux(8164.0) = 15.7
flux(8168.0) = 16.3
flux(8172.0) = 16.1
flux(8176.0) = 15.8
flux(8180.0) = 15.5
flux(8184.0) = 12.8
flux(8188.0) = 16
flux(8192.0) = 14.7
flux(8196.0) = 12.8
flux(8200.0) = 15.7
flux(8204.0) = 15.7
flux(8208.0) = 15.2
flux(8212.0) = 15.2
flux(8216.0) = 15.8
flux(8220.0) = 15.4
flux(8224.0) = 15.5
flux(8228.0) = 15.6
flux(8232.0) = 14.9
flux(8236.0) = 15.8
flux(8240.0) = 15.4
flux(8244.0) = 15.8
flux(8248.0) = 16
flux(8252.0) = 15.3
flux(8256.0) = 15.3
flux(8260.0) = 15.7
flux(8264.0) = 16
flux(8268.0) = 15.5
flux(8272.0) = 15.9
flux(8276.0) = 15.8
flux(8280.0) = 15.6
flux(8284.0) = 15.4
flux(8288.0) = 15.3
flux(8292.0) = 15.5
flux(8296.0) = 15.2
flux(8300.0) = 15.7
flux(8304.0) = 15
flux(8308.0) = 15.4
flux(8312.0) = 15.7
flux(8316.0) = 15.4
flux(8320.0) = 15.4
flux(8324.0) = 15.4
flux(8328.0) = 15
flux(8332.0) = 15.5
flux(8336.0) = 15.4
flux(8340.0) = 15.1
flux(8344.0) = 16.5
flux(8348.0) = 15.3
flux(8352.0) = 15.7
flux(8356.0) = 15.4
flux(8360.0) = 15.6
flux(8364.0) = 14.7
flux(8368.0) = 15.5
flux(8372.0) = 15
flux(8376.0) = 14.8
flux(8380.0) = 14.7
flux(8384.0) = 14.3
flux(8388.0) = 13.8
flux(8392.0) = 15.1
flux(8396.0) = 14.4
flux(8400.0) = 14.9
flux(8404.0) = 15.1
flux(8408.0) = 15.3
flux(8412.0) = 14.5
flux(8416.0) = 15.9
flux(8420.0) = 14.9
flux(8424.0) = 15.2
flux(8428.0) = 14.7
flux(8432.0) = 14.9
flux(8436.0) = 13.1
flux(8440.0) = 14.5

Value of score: -0.3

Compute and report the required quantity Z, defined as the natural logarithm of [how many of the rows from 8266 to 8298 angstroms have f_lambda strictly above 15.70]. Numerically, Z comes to 0.7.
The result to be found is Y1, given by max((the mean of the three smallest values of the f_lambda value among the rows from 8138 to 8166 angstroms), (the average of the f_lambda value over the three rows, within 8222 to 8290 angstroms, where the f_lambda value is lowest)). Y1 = 15.7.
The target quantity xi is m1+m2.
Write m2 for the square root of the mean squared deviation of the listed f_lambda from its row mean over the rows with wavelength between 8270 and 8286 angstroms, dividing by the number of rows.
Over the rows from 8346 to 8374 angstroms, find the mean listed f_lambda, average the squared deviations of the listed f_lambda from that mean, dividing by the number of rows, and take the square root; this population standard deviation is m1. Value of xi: 0.52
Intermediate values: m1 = 0.3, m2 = 0.19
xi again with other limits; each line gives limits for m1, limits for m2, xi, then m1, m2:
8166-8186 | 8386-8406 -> 1.78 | 1.3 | 0.50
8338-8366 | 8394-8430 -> 0.95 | 0.5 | 0.43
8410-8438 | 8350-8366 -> 1.18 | 0.8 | 0.39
